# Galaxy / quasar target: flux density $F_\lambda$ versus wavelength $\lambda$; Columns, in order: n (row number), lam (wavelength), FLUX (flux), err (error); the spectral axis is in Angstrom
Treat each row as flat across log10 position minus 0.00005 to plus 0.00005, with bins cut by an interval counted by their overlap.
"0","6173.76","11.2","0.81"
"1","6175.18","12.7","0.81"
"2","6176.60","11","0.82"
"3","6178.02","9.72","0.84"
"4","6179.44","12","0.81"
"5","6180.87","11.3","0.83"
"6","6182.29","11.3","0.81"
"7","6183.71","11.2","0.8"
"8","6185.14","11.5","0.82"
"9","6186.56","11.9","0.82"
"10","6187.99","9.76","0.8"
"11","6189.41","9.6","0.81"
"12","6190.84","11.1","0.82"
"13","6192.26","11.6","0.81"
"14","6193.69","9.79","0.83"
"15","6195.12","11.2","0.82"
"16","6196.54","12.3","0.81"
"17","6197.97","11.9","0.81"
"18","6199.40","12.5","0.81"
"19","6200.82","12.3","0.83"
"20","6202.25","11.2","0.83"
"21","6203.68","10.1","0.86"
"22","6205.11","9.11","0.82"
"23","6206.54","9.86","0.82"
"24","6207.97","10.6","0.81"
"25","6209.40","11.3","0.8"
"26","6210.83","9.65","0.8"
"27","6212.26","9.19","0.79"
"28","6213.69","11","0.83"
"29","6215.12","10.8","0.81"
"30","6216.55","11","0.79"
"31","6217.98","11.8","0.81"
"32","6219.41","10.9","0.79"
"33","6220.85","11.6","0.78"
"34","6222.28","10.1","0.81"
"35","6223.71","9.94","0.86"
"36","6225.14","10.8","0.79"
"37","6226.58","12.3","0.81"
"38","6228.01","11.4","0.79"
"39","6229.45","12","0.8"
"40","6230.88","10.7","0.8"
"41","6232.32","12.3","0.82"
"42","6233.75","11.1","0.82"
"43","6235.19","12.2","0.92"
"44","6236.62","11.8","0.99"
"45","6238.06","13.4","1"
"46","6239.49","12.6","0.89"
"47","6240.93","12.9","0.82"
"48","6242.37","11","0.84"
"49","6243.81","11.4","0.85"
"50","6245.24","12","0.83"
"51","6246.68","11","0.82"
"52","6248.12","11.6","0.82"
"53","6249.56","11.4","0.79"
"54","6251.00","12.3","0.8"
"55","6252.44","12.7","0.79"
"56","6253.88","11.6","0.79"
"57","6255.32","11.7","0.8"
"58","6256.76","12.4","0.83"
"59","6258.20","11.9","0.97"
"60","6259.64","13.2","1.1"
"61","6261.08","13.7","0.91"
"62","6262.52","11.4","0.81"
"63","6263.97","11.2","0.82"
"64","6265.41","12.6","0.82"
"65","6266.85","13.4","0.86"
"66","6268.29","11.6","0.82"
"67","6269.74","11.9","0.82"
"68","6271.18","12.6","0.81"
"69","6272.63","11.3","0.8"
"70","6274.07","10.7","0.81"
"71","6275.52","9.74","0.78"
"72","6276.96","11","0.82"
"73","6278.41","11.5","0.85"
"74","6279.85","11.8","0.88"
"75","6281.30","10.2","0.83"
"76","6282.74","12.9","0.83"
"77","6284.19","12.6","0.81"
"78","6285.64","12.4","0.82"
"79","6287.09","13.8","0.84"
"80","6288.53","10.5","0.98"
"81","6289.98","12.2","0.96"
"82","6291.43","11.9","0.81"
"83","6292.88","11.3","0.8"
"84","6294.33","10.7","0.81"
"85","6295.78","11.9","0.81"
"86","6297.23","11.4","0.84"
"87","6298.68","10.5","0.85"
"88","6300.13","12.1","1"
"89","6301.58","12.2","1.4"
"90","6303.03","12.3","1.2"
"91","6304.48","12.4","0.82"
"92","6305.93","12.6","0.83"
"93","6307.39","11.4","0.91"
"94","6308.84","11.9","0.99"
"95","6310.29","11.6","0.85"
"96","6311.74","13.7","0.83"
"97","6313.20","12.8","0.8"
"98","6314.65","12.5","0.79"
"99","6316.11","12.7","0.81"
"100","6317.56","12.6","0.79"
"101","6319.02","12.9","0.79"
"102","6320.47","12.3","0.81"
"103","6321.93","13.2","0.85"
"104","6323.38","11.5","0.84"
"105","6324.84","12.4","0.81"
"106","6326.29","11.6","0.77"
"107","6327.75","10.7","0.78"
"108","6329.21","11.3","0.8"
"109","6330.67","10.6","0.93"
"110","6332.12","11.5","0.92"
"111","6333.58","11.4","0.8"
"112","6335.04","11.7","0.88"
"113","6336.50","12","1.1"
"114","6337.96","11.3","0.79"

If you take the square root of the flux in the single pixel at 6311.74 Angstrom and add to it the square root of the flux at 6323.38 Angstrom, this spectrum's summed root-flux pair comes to 7.09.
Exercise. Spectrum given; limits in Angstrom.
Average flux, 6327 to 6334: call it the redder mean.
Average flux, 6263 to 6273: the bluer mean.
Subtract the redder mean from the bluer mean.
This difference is 1.0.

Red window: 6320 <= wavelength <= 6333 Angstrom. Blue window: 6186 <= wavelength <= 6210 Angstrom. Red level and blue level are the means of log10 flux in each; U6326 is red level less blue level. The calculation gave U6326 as 0.029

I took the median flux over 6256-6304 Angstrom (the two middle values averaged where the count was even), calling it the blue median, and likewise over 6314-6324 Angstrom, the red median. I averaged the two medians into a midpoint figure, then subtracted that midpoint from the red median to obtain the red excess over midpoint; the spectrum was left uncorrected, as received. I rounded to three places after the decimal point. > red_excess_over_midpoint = 0.350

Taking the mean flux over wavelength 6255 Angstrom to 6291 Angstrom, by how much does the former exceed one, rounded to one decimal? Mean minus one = 10.9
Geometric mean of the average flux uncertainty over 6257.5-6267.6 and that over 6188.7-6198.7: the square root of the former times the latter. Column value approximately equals 0.856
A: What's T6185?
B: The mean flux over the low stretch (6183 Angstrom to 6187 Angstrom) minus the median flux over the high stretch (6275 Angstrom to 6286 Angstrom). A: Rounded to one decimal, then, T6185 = -0.1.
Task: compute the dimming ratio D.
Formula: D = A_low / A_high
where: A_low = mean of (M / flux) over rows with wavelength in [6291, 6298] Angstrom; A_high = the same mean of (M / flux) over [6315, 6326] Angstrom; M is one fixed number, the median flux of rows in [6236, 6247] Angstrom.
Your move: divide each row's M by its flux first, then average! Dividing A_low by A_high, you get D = 1.09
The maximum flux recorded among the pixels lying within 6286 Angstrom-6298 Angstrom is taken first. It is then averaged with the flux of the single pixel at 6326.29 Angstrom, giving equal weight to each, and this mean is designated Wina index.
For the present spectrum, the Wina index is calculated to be 12.7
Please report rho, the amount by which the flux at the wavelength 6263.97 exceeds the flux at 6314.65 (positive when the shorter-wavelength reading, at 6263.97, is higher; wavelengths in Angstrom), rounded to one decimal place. -1.3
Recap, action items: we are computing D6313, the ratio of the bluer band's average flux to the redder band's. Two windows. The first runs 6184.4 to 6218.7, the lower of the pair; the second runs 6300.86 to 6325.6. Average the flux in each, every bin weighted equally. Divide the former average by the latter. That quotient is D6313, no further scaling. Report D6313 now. 0.88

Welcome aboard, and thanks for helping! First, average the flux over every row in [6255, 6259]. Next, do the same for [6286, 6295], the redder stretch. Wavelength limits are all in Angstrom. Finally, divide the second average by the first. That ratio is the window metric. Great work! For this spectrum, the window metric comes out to 0.98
